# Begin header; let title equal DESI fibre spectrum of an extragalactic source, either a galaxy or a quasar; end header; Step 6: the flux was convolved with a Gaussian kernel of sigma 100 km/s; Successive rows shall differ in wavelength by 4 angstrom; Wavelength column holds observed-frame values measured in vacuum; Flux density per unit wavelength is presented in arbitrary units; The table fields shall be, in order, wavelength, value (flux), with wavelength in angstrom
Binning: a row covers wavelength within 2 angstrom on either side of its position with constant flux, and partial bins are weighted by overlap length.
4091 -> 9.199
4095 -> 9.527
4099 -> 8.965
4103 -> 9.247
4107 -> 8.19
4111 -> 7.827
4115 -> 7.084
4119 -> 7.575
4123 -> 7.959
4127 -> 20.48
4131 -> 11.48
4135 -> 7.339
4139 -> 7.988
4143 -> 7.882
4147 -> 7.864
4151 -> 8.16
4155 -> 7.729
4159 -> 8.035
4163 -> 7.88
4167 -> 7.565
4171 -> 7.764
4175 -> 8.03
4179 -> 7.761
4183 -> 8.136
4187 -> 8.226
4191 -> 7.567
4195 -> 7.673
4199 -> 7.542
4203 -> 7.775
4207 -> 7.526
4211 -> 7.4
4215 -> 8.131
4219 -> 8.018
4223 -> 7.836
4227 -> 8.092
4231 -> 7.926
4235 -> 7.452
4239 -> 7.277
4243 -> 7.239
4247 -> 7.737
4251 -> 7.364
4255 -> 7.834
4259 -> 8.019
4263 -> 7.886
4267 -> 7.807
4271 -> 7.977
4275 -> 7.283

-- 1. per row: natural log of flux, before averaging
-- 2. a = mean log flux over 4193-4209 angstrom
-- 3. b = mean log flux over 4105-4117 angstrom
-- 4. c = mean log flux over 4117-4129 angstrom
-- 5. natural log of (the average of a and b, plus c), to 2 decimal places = 1.48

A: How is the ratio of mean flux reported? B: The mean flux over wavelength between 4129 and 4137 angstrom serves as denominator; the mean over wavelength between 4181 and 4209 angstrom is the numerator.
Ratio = 0.83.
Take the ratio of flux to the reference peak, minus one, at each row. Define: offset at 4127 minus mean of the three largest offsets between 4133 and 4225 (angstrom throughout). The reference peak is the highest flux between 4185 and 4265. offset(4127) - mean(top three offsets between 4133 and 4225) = 1.50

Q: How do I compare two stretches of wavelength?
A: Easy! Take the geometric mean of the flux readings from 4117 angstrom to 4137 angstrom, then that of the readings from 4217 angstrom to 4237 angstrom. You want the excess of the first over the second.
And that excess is 2.2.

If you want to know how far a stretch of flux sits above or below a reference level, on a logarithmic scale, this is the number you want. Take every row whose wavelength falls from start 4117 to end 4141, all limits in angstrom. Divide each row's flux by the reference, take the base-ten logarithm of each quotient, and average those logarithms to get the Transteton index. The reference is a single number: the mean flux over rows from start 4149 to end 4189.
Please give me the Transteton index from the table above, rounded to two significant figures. 0.087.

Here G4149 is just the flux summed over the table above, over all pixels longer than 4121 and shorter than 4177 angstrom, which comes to 126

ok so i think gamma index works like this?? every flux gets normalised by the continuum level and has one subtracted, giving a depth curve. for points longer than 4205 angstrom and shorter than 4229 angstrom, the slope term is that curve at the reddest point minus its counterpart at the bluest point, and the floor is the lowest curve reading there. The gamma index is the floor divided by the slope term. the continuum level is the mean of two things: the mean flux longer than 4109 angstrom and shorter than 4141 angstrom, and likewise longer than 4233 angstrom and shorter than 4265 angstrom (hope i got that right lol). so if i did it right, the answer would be -2.2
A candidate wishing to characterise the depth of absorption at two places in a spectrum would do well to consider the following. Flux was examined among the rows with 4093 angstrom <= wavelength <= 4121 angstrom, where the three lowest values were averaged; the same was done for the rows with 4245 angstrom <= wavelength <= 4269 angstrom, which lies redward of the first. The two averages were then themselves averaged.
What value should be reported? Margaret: 7.57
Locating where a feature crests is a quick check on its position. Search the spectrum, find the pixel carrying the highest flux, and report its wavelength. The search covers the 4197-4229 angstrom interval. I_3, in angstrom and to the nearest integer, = 4215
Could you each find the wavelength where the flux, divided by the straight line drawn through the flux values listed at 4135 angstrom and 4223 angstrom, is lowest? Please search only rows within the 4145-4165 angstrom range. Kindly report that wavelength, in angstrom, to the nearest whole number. 4155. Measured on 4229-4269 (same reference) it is 4243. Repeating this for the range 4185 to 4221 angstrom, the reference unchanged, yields 4211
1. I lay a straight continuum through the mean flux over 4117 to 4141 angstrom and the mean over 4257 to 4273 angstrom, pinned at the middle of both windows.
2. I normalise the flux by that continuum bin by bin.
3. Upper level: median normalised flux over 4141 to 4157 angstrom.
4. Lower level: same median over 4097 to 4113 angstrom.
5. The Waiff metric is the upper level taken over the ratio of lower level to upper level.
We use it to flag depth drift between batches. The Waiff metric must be 0.8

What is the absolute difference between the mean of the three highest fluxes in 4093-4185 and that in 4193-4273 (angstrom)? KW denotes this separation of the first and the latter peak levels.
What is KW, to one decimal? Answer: 5.7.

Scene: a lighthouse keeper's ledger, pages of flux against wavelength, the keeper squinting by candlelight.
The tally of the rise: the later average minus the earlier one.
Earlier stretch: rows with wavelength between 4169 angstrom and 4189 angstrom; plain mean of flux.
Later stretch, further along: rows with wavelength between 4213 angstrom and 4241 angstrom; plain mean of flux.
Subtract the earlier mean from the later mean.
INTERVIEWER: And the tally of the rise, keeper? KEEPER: -0.16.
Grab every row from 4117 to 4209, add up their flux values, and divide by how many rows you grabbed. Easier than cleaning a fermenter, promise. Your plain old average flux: 8.5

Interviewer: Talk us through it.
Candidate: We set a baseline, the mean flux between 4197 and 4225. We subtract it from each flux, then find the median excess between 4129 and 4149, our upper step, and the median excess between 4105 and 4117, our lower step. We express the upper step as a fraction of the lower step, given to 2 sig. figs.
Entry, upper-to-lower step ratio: 1.7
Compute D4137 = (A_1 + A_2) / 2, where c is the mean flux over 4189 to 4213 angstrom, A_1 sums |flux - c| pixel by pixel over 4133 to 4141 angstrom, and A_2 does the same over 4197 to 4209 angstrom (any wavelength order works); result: 0.5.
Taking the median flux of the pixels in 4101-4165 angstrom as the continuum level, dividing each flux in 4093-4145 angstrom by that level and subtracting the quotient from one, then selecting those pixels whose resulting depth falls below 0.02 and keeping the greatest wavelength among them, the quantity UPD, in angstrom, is 4143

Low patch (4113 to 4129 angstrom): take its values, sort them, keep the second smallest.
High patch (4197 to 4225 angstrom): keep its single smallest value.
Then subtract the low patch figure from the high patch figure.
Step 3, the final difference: -0.2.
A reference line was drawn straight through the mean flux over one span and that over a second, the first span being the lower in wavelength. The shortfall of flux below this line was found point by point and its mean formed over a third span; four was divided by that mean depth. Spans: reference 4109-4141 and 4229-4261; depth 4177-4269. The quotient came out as 16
